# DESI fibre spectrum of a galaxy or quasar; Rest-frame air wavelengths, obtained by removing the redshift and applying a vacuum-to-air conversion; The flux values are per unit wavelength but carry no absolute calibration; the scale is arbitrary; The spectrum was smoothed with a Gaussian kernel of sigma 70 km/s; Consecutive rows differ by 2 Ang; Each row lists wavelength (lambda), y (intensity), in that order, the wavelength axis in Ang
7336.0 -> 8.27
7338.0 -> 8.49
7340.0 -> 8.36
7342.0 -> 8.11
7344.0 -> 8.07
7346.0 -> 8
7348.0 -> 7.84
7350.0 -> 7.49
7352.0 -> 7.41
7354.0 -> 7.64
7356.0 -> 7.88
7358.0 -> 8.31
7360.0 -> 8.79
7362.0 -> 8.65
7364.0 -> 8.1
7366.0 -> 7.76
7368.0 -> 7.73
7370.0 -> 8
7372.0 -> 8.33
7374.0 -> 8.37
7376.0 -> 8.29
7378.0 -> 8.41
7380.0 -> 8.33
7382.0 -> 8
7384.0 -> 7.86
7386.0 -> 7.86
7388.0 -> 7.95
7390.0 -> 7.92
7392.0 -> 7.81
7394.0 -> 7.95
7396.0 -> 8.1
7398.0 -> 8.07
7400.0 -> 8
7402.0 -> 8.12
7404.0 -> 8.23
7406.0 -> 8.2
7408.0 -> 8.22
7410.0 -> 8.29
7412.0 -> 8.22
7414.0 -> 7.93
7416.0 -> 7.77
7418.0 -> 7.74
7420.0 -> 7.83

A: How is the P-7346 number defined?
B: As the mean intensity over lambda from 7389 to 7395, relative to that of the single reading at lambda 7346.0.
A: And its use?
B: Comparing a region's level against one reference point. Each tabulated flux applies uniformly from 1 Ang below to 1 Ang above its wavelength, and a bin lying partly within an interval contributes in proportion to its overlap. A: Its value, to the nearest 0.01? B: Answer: 0.99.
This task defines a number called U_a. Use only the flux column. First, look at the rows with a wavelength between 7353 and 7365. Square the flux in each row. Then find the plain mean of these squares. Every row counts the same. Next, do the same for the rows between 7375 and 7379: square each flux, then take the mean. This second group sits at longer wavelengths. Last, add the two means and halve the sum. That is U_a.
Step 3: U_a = 68.8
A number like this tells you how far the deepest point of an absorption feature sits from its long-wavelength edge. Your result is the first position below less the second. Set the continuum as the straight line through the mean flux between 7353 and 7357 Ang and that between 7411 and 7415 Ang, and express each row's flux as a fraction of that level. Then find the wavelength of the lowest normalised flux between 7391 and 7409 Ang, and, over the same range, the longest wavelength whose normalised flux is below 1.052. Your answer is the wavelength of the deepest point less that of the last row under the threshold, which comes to -16 Ang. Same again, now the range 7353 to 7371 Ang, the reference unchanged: -16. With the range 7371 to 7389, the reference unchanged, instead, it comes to -2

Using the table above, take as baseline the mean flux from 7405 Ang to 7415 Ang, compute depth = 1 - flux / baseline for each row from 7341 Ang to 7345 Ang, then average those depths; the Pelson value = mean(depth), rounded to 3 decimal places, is 0.010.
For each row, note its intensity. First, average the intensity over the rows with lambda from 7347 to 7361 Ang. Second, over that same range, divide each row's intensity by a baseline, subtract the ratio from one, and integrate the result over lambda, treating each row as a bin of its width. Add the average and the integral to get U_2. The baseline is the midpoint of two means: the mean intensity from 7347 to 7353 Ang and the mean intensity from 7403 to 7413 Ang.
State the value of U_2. 7.90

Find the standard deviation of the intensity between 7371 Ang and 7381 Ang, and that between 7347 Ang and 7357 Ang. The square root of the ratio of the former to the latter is 0.47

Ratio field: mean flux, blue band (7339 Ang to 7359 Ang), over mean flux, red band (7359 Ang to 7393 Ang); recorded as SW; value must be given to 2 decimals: 0.97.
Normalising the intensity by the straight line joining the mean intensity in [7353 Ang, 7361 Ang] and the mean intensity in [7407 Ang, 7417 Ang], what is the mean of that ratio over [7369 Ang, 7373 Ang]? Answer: 1.00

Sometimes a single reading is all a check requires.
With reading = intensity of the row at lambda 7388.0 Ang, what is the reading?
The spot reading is 7.95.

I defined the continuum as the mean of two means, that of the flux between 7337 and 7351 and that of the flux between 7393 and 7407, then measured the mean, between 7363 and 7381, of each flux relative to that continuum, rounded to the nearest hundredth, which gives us 1.01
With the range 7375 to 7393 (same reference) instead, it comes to 1.00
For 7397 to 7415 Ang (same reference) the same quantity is 1.01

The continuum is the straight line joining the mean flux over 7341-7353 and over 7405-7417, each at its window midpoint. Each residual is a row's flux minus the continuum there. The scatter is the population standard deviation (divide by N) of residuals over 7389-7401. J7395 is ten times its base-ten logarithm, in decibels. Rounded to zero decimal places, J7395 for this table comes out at -11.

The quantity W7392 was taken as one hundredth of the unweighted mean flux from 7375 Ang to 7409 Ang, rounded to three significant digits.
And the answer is 0.0808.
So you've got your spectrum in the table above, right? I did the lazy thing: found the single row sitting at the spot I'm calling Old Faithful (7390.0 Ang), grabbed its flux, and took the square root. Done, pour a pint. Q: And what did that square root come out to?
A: 2.81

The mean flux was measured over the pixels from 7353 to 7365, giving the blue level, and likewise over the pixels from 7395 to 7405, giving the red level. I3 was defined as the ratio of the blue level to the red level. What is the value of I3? 1.02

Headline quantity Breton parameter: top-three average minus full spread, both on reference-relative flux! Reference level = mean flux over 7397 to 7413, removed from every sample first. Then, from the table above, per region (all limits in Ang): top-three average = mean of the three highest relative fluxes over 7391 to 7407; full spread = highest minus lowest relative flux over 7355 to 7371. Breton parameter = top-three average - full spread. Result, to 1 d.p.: -1.0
